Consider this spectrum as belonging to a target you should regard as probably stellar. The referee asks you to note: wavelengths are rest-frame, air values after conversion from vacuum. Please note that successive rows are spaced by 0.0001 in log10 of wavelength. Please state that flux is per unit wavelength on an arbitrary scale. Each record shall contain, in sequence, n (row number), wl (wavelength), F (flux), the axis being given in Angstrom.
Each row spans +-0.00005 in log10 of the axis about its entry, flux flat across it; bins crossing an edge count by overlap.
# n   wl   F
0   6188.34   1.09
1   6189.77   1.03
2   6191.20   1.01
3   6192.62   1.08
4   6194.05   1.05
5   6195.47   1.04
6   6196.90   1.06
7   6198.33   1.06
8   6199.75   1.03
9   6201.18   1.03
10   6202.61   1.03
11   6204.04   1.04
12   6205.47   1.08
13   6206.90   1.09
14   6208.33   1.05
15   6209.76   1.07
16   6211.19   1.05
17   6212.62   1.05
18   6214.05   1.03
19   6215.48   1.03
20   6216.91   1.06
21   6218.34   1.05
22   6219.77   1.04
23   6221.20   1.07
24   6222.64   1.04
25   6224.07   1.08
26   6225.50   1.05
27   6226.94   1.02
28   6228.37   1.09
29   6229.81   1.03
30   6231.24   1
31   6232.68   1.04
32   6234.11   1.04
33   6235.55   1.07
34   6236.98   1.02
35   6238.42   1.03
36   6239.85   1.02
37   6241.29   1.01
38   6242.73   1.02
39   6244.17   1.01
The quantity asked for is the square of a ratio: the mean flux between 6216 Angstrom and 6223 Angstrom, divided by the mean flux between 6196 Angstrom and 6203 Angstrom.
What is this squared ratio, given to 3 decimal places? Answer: 1.019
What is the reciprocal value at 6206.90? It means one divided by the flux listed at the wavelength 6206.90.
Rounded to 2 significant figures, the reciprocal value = 0.92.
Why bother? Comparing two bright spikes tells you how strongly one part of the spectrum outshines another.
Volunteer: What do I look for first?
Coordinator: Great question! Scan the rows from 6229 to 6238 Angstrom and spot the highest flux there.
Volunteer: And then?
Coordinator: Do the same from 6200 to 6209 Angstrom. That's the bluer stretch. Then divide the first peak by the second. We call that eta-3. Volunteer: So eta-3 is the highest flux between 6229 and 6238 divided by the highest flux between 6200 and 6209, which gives 0.98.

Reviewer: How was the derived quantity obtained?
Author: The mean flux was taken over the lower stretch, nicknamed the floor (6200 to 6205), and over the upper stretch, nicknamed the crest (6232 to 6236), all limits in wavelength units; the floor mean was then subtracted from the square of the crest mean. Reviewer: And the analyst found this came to 0.07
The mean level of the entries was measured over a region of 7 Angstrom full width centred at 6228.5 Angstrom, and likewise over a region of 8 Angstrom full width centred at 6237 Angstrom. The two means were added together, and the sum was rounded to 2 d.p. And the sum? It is 2.07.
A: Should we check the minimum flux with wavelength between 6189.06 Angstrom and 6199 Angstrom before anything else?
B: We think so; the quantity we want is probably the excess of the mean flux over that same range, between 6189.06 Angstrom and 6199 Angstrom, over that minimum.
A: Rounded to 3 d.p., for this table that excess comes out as 0.037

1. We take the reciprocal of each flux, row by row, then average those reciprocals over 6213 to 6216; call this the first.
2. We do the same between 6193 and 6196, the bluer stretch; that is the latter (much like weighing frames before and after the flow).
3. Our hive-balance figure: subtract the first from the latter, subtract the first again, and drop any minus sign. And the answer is 0.98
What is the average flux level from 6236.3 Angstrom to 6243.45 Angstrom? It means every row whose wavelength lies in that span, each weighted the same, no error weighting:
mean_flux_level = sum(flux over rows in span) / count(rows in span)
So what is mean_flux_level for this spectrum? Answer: 1.02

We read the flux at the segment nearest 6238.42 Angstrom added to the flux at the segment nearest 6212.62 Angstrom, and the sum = 2.08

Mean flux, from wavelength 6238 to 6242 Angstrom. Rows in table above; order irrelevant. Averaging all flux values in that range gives 1.020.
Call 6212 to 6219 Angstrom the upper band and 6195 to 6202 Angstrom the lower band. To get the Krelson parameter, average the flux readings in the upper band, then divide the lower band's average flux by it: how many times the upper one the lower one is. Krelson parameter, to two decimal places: 1.00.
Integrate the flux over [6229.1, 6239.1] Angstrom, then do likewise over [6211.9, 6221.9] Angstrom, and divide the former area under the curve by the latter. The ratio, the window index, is 0.99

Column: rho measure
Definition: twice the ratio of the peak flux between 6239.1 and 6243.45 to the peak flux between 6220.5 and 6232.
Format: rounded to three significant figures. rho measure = 1.87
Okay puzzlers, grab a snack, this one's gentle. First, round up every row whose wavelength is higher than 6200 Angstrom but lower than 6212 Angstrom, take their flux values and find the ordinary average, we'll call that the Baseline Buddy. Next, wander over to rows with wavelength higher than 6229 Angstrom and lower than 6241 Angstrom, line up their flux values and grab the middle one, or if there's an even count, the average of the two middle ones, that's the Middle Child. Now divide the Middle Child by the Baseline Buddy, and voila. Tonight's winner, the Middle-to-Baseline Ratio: 0.98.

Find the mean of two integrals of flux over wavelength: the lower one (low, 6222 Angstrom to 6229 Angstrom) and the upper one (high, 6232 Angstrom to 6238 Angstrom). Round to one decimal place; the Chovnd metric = 6.8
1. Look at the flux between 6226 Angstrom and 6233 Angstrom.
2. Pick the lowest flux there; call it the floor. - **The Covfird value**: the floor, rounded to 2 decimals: 1.00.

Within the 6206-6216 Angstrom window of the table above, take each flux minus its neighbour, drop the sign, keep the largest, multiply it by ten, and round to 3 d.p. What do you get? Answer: 0.400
